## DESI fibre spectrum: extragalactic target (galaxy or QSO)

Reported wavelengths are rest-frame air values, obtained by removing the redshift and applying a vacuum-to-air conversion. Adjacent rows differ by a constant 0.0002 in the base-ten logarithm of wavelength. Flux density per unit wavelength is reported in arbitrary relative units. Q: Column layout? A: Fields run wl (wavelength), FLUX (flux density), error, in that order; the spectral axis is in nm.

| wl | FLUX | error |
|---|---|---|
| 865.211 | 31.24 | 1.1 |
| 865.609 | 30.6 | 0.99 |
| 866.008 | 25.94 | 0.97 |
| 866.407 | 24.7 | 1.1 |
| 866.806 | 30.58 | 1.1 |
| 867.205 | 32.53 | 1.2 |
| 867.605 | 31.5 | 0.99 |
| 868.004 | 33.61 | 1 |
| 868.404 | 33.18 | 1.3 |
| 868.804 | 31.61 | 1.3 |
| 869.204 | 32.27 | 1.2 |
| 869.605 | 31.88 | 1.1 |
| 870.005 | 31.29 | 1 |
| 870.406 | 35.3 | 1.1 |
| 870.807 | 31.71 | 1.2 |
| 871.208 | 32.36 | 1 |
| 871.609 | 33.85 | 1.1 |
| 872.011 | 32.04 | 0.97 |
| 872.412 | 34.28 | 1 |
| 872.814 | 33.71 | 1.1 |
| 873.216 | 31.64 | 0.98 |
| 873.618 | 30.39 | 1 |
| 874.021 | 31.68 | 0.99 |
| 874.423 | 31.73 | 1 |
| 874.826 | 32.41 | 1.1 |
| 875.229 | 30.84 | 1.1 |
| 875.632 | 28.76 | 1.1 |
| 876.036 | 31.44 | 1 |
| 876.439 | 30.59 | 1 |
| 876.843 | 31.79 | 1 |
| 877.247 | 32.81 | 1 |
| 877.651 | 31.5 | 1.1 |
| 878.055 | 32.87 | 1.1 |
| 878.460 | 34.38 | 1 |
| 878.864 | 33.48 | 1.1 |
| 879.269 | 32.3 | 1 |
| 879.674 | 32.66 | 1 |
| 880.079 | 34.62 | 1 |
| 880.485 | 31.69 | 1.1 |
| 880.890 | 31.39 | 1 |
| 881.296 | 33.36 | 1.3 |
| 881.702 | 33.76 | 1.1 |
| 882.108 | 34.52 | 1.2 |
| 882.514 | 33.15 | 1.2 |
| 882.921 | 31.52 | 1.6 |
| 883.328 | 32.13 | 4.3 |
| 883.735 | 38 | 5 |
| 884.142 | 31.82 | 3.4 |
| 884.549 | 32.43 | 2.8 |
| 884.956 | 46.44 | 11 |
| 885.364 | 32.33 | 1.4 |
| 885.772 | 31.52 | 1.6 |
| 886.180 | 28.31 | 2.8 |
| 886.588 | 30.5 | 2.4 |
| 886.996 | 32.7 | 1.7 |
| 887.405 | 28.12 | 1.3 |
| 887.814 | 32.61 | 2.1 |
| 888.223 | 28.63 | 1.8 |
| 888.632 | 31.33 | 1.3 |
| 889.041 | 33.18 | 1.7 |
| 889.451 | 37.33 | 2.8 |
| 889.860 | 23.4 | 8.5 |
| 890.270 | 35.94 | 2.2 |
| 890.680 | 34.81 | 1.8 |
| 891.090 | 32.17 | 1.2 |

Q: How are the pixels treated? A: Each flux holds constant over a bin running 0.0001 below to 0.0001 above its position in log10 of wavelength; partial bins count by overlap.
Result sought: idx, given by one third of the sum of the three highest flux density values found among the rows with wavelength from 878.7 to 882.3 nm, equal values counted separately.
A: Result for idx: 34.3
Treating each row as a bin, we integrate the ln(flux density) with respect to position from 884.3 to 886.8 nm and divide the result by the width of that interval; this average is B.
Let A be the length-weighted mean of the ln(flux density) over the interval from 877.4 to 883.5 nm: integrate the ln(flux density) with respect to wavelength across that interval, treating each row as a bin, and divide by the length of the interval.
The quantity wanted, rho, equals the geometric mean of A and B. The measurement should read 3.50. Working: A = 3.49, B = 3.50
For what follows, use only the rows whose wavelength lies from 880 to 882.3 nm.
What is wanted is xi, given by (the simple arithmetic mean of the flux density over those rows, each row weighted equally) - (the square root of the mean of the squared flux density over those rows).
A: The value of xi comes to -0.02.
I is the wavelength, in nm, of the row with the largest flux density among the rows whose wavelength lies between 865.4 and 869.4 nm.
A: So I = 868.004 nm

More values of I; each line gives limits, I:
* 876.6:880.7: 880.079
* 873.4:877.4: 877.247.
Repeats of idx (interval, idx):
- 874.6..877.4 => 32.3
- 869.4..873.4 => 34.5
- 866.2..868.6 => 33.1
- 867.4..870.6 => 34.0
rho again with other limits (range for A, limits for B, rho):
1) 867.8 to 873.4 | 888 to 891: 3.47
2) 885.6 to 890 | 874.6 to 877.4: 3.43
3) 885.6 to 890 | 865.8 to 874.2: 3.44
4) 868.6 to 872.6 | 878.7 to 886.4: 3.50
